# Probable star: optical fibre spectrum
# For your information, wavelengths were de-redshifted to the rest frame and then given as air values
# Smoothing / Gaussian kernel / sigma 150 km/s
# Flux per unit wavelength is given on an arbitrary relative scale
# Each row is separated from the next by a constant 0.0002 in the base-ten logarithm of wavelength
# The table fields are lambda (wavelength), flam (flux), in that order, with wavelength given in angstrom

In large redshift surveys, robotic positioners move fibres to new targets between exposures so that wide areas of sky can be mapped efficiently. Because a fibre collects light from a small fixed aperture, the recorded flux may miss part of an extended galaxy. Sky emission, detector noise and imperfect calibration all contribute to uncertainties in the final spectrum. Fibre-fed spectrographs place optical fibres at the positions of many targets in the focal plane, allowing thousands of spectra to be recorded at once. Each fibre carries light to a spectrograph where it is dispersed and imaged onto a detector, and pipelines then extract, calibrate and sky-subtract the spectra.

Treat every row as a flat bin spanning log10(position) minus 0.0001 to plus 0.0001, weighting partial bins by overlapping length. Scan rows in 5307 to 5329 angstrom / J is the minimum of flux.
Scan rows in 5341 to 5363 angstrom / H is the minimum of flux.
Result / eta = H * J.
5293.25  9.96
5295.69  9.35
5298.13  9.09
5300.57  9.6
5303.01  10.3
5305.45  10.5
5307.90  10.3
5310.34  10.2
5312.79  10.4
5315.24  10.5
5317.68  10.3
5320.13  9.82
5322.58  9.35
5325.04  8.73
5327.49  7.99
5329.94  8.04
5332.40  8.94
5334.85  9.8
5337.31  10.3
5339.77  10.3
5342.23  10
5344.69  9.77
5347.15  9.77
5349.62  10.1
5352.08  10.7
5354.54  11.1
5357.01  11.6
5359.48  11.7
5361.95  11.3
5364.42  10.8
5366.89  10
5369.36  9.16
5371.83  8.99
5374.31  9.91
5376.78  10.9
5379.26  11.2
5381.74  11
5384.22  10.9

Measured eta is 78.1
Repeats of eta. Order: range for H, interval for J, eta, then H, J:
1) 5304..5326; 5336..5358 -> 85.3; 8.73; 9.77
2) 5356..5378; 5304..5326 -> 78.5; 8.99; 8.73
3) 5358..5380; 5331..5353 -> 80.4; 8.99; 8.94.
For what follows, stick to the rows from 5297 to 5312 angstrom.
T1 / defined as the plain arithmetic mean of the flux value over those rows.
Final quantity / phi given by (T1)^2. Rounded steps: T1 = 10.0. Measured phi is 100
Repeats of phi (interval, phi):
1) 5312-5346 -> 92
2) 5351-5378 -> 112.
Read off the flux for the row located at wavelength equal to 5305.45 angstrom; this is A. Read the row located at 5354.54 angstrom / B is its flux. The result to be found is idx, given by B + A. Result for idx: 21.60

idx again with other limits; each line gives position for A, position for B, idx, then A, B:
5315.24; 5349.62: 20.60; 10.5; 10.1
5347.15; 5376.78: 20.67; 9.77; 10.9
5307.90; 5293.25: 20.26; 10.3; 9.96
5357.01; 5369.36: 20.76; 11.6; 9.16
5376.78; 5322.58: 20.25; 10.9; 9.35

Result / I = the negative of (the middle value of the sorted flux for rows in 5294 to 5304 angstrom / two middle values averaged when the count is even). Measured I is -9.5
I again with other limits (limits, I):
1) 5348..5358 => -10.9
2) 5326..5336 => -8.5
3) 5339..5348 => -9.9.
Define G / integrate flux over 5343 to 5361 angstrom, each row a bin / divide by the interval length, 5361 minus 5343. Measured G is 10.7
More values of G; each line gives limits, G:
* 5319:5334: 8.8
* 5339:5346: 10.0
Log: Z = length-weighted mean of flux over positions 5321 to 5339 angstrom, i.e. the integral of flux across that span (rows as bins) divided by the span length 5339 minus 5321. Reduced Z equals 9.1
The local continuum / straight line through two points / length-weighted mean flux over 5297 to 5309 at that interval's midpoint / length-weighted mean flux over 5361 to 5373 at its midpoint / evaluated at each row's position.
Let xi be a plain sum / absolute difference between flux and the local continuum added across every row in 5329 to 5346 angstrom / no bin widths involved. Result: 4.0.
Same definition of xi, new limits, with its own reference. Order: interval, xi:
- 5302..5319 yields 2.7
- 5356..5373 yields 7.3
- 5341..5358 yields 3.9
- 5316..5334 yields 7.4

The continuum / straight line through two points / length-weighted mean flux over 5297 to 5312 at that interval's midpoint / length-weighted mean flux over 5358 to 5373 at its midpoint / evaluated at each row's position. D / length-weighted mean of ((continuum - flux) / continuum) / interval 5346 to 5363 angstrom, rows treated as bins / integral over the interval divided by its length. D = -0.059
